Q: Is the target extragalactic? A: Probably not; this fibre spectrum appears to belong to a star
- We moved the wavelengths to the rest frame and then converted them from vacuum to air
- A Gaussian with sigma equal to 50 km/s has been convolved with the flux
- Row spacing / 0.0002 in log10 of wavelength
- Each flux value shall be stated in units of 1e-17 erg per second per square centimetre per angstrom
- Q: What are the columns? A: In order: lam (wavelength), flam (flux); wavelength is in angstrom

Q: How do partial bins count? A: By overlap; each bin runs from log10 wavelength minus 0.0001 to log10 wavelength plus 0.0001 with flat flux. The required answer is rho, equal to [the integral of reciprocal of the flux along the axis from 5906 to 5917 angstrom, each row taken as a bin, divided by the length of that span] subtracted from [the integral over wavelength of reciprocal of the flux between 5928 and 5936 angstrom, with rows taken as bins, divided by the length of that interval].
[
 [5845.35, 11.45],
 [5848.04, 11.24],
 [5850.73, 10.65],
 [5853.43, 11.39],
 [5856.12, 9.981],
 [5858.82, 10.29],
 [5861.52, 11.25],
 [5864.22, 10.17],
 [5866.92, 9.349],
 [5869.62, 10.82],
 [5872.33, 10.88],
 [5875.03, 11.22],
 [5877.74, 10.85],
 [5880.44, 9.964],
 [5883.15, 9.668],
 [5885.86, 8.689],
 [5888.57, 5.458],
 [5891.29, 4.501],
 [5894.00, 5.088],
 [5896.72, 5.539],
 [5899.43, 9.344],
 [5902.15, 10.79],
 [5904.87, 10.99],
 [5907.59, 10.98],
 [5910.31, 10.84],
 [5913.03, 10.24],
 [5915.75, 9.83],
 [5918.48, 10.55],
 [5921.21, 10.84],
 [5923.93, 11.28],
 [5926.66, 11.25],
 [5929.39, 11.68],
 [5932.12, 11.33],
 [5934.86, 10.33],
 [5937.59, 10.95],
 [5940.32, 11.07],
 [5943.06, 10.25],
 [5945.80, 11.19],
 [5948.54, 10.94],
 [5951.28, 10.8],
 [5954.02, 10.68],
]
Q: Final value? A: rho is -0.01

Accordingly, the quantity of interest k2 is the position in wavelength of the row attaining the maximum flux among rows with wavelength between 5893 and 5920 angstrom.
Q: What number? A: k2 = 5904.87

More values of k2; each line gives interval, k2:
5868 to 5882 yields 5875.03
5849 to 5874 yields 5853.43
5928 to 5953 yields 5929.39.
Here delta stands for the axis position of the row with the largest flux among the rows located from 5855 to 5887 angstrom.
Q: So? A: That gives 5861.52 angstrom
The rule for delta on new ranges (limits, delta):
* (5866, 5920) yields 5875.03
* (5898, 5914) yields 5904.87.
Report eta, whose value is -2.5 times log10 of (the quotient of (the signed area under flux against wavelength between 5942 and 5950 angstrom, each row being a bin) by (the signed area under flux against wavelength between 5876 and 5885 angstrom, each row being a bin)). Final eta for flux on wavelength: 0.06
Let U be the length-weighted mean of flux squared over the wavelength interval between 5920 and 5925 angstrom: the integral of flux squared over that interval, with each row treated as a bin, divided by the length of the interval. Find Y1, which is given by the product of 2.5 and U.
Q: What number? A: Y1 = 306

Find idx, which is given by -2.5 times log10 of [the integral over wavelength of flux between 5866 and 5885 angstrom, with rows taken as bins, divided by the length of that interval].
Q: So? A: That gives -2.54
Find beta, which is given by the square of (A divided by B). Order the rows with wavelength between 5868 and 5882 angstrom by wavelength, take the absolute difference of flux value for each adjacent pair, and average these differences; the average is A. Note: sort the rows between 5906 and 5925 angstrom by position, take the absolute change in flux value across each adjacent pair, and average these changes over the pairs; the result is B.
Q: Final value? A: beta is 0.9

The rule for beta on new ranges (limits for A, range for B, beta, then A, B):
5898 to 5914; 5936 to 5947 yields 0.6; 0.48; 0.6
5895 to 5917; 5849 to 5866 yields 1.1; 0.94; 0.9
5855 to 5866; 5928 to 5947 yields 1.5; 0.78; 0.6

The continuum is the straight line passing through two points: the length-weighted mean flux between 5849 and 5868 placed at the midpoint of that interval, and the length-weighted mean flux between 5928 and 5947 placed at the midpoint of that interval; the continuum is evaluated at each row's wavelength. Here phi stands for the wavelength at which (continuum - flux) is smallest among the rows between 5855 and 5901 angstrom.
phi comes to 5861.52 angstrom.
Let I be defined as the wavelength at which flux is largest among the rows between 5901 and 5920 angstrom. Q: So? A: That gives 5904.87 angstrom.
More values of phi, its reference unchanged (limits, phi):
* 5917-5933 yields 5929.39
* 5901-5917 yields 5904.87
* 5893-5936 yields 5929.39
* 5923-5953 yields 5929.39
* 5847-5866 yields 5853.43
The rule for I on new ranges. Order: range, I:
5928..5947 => 5929.39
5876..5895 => 5877.74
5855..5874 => 5861.52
